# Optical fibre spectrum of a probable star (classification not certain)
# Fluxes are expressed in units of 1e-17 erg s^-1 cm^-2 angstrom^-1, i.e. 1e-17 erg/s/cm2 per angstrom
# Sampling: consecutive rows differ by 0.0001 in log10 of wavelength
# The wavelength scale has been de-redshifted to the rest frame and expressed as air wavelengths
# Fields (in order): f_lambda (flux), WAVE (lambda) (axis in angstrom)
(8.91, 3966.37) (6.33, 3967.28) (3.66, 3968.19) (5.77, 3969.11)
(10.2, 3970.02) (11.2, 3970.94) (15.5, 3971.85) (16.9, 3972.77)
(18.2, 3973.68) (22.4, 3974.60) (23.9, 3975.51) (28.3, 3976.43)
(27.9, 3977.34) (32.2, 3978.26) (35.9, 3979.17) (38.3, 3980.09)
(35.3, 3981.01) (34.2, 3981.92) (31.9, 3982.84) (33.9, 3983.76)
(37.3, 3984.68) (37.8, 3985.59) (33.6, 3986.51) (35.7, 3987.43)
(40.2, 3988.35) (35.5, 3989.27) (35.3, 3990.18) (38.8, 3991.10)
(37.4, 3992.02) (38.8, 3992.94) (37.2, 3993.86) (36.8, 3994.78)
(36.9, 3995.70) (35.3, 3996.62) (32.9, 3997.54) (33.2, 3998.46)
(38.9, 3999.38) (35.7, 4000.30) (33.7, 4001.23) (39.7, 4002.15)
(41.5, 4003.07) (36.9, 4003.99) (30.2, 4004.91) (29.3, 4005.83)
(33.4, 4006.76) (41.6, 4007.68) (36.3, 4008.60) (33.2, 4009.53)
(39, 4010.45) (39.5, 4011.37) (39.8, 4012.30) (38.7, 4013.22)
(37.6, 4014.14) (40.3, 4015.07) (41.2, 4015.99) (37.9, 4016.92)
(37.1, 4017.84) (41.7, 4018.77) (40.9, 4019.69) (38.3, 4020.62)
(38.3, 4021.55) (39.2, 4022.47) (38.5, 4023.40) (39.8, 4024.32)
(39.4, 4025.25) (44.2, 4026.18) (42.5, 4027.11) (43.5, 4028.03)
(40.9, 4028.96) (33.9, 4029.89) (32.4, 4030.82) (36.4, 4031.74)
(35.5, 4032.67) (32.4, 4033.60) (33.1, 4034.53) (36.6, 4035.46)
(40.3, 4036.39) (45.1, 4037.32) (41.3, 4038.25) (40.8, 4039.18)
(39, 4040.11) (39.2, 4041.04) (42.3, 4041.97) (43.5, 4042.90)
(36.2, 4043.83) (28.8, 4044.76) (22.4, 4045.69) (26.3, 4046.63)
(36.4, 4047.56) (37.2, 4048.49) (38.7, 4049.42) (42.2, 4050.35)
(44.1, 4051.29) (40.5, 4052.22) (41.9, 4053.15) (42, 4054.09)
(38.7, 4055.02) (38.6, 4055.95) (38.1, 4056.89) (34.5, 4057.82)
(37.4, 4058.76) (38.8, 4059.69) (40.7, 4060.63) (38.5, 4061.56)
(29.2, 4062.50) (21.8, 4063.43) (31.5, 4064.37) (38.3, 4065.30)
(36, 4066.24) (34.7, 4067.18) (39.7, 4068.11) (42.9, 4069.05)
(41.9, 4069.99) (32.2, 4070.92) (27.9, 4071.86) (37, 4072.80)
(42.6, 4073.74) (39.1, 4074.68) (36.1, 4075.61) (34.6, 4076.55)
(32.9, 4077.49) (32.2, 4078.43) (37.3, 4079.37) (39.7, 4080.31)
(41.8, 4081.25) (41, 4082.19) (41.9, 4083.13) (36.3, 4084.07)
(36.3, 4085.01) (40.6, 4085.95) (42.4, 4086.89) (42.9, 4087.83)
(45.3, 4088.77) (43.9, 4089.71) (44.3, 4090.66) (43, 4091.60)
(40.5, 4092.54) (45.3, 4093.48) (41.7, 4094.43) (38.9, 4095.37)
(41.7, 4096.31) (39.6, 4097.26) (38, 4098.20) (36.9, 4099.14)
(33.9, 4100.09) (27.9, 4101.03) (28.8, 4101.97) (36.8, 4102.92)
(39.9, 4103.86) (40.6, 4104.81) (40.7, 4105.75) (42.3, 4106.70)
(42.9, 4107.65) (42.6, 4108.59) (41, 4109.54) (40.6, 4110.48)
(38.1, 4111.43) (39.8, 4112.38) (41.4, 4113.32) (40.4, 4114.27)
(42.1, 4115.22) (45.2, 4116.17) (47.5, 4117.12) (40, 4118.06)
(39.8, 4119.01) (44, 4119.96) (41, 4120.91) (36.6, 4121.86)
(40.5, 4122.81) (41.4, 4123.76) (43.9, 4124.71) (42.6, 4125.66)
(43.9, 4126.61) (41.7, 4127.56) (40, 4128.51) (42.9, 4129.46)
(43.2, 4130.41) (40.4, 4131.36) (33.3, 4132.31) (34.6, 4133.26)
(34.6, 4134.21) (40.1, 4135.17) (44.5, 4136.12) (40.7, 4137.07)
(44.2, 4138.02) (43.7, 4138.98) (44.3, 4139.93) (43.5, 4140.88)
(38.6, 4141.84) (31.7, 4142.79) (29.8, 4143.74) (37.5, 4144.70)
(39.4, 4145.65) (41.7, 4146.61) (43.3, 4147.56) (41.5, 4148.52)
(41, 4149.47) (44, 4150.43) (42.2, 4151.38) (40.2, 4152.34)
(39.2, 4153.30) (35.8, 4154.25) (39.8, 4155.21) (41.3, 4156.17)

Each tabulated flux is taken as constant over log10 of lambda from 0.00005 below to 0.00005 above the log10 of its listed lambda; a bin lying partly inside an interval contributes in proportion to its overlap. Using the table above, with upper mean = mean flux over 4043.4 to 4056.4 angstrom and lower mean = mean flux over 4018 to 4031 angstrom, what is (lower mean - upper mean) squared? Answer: 8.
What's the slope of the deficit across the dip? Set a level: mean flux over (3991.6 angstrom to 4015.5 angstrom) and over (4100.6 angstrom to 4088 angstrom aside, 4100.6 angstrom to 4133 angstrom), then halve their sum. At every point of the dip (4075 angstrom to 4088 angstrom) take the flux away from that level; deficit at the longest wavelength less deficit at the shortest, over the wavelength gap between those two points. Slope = -0.56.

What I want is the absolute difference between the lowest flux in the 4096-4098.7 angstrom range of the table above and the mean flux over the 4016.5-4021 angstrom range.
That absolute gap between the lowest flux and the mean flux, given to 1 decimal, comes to 1.2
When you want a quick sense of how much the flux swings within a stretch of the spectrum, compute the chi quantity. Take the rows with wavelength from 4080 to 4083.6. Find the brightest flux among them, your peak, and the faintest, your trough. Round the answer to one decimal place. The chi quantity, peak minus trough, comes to 2.2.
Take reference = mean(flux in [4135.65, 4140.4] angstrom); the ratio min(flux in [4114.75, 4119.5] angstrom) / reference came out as 0.92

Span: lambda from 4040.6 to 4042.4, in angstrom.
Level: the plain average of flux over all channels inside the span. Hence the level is 40.8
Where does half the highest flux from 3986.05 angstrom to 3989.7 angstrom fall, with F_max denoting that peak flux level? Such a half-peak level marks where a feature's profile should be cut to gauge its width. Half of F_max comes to 20.1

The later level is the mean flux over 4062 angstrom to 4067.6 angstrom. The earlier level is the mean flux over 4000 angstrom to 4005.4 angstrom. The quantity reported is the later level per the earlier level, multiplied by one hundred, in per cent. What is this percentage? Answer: 88.0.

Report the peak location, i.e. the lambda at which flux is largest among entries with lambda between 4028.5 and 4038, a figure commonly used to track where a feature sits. 4037.32 angstrom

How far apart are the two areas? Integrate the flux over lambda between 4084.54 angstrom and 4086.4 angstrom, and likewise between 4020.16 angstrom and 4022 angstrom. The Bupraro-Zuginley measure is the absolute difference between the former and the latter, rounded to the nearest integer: 1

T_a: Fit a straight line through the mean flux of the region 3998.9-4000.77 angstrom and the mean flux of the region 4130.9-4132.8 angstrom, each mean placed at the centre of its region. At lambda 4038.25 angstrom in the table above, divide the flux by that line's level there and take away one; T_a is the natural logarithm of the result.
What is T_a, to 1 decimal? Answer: -2.2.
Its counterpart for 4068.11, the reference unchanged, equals -2.6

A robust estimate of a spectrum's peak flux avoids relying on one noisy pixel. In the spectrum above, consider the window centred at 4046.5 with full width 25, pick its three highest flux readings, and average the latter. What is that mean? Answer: 44.2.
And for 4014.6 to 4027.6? 42.8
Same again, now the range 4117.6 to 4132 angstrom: 43.9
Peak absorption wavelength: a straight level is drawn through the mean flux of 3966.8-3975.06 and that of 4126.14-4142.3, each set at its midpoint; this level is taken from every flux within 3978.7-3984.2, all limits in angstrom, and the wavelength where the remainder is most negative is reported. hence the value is 3982.84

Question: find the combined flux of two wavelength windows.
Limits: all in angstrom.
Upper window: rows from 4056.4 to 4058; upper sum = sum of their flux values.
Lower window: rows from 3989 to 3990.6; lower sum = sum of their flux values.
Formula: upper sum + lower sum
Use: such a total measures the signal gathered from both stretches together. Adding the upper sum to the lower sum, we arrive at 143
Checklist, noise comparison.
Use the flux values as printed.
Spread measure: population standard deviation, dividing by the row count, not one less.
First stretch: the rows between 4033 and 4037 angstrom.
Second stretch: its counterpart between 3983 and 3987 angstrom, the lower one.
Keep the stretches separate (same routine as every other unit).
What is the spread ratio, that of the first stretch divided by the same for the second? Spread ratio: 1.6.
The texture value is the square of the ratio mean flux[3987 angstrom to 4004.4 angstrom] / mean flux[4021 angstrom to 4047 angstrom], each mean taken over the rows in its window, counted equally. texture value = 0.96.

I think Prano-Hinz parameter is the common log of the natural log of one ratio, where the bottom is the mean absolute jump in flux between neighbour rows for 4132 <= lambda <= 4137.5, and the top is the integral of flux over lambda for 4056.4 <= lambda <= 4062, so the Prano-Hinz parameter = 0.630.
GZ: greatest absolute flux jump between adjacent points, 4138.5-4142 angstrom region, 4.9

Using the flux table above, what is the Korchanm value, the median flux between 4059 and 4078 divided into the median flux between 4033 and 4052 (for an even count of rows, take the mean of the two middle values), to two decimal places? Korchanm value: 1.06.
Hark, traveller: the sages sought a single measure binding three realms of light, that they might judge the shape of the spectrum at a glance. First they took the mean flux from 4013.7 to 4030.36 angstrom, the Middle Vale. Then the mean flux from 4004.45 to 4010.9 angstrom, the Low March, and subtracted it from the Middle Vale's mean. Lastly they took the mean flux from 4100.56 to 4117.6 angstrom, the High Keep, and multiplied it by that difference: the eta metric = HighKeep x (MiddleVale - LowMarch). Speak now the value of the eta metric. 200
